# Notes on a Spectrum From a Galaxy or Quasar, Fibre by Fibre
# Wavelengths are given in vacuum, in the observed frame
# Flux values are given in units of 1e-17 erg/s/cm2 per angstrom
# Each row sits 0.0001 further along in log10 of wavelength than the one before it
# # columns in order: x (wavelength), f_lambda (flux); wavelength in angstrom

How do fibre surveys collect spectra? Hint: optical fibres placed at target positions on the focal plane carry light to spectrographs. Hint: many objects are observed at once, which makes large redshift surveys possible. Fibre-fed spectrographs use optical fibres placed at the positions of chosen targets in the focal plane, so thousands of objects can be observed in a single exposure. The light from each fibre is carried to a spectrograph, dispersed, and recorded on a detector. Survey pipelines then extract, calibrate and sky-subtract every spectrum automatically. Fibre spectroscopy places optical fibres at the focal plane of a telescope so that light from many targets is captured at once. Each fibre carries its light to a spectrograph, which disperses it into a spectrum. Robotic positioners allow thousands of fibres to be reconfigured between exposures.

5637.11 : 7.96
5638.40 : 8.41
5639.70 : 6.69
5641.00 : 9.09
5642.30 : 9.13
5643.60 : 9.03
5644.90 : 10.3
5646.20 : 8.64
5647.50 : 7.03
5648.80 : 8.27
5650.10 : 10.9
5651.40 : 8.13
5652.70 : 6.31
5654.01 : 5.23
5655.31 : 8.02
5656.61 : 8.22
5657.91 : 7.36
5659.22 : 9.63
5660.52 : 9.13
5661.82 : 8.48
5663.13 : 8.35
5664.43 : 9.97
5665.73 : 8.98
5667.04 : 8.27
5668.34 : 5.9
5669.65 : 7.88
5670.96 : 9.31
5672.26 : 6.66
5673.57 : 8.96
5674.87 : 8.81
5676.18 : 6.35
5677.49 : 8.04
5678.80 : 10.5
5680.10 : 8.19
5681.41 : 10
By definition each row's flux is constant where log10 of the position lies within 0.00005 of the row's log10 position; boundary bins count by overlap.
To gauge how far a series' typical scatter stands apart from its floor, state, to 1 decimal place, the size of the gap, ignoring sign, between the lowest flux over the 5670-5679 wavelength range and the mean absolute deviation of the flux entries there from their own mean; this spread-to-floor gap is 5.2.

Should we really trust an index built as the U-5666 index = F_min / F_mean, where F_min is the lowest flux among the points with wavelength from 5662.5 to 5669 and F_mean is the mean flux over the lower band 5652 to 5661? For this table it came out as 0.77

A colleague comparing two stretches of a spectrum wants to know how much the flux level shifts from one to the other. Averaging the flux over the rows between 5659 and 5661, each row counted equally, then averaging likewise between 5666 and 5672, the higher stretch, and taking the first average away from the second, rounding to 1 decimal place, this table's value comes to -1.5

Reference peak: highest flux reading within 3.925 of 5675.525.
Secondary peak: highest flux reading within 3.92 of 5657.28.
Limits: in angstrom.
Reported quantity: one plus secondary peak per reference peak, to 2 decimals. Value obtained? 1.92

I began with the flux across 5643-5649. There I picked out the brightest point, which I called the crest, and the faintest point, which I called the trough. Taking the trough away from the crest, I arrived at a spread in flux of 3.3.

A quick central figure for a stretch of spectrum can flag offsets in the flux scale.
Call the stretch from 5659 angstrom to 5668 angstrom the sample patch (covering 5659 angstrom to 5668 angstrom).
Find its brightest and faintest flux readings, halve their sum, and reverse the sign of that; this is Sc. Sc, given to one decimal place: -9.1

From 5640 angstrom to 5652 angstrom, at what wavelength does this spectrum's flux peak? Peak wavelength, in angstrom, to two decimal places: 5650.10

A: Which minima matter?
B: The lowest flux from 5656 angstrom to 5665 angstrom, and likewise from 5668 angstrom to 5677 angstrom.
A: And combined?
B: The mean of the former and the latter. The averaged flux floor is 6.6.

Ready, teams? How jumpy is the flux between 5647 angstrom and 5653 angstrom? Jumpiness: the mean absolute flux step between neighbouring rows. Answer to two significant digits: 2.1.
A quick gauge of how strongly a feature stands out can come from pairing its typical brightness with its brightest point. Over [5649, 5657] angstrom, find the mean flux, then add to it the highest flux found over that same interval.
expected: 18.7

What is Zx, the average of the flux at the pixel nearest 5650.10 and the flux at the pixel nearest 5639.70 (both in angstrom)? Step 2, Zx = 8.8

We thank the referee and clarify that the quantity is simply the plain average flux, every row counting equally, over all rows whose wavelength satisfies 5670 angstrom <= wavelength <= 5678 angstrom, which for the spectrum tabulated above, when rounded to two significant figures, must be 8.0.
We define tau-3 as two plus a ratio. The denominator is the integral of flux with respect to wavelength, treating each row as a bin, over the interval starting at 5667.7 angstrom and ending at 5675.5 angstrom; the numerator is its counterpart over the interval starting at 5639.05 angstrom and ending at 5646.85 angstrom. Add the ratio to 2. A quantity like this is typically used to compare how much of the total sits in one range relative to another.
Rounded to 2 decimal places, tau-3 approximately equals 3.11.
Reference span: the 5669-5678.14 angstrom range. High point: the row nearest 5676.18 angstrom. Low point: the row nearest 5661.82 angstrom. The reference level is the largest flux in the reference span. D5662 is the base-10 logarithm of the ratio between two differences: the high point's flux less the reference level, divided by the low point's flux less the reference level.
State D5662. 0.6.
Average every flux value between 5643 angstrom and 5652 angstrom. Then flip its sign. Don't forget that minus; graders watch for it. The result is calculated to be -8.9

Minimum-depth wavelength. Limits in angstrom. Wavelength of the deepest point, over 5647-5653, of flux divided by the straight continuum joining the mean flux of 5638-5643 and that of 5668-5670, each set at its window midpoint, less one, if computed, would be 5652.70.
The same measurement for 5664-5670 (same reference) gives 5668.34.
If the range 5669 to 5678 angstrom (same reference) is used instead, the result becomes 5676.18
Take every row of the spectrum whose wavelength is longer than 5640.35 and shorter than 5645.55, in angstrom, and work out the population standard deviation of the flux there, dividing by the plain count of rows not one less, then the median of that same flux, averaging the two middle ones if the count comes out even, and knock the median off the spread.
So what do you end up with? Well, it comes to -8.6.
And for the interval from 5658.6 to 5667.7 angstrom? -8.4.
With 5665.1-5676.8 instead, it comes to -7.1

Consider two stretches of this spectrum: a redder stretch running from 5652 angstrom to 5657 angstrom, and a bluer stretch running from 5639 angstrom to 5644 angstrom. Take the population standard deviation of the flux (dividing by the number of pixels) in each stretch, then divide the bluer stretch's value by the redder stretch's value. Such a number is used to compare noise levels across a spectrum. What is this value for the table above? 0.84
